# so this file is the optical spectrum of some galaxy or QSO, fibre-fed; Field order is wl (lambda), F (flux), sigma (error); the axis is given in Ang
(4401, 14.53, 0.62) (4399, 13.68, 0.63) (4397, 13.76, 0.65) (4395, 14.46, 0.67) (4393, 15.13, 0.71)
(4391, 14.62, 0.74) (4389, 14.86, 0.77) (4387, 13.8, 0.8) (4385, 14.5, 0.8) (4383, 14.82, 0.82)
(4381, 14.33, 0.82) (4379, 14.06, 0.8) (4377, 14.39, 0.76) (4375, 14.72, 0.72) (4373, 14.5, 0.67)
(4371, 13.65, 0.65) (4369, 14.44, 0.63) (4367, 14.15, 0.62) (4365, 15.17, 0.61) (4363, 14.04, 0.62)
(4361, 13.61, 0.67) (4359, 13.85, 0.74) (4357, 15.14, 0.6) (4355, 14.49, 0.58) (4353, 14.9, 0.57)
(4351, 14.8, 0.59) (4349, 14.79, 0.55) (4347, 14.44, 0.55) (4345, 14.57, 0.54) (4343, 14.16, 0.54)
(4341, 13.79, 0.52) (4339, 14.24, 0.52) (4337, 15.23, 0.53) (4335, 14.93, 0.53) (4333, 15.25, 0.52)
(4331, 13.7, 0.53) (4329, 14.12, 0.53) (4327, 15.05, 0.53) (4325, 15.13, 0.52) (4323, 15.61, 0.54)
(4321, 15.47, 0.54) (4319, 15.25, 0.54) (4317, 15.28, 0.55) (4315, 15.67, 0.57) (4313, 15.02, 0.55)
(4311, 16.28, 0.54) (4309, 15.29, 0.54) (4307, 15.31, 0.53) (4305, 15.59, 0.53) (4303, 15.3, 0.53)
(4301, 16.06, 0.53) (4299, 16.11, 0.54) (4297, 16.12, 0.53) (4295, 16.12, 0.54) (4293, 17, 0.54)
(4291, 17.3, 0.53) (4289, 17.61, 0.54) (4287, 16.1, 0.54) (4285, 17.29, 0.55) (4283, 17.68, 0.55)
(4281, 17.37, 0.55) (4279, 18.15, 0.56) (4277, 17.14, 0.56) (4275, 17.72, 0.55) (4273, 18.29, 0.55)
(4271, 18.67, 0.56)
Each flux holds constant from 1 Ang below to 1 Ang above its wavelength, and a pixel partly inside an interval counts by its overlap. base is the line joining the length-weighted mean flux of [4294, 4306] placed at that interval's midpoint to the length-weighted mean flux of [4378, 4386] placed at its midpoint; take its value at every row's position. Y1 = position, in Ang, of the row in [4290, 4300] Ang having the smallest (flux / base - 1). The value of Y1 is 4295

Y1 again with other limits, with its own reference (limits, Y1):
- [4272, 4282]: 4277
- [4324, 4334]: 4331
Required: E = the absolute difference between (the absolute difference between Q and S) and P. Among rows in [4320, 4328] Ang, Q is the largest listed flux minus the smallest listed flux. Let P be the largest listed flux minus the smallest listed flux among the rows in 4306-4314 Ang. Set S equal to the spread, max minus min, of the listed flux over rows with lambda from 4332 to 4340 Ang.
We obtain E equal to 0.81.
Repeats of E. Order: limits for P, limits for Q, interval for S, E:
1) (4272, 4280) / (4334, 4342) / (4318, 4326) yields 0.19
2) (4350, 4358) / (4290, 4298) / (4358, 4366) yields 0.27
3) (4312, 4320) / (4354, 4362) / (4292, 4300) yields 0.01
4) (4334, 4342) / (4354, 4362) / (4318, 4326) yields 0.39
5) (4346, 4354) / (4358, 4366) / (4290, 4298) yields 0.08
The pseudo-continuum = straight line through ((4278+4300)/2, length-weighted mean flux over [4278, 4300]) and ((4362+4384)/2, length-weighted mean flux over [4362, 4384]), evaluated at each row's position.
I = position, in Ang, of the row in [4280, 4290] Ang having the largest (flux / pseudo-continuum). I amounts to 4289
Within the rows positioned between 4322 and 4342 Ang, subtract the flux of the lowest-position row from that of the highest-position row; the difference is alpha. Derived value -1.8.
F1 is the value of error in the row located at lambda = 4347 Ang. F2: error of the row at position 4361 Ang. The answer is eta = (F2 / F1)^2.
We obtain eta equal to 1.5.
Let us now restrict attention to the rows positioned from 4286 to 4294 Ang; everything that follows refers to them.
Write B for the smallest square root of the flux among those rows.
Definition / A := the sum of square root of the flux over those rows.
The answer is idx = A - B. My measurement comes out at 12.5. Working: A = 16.5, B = 4.01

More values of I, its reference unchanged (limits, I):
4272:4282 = 4279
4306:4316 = 4311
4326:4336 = 4333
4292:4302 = 4293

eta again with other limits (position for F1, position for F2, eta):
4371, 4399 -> 0.9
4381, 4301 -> 0.4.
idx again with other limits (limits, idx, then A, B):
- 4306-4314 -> 11.9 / 15.7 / 3.88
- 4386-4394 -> 11.6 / 15.3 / 3.71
